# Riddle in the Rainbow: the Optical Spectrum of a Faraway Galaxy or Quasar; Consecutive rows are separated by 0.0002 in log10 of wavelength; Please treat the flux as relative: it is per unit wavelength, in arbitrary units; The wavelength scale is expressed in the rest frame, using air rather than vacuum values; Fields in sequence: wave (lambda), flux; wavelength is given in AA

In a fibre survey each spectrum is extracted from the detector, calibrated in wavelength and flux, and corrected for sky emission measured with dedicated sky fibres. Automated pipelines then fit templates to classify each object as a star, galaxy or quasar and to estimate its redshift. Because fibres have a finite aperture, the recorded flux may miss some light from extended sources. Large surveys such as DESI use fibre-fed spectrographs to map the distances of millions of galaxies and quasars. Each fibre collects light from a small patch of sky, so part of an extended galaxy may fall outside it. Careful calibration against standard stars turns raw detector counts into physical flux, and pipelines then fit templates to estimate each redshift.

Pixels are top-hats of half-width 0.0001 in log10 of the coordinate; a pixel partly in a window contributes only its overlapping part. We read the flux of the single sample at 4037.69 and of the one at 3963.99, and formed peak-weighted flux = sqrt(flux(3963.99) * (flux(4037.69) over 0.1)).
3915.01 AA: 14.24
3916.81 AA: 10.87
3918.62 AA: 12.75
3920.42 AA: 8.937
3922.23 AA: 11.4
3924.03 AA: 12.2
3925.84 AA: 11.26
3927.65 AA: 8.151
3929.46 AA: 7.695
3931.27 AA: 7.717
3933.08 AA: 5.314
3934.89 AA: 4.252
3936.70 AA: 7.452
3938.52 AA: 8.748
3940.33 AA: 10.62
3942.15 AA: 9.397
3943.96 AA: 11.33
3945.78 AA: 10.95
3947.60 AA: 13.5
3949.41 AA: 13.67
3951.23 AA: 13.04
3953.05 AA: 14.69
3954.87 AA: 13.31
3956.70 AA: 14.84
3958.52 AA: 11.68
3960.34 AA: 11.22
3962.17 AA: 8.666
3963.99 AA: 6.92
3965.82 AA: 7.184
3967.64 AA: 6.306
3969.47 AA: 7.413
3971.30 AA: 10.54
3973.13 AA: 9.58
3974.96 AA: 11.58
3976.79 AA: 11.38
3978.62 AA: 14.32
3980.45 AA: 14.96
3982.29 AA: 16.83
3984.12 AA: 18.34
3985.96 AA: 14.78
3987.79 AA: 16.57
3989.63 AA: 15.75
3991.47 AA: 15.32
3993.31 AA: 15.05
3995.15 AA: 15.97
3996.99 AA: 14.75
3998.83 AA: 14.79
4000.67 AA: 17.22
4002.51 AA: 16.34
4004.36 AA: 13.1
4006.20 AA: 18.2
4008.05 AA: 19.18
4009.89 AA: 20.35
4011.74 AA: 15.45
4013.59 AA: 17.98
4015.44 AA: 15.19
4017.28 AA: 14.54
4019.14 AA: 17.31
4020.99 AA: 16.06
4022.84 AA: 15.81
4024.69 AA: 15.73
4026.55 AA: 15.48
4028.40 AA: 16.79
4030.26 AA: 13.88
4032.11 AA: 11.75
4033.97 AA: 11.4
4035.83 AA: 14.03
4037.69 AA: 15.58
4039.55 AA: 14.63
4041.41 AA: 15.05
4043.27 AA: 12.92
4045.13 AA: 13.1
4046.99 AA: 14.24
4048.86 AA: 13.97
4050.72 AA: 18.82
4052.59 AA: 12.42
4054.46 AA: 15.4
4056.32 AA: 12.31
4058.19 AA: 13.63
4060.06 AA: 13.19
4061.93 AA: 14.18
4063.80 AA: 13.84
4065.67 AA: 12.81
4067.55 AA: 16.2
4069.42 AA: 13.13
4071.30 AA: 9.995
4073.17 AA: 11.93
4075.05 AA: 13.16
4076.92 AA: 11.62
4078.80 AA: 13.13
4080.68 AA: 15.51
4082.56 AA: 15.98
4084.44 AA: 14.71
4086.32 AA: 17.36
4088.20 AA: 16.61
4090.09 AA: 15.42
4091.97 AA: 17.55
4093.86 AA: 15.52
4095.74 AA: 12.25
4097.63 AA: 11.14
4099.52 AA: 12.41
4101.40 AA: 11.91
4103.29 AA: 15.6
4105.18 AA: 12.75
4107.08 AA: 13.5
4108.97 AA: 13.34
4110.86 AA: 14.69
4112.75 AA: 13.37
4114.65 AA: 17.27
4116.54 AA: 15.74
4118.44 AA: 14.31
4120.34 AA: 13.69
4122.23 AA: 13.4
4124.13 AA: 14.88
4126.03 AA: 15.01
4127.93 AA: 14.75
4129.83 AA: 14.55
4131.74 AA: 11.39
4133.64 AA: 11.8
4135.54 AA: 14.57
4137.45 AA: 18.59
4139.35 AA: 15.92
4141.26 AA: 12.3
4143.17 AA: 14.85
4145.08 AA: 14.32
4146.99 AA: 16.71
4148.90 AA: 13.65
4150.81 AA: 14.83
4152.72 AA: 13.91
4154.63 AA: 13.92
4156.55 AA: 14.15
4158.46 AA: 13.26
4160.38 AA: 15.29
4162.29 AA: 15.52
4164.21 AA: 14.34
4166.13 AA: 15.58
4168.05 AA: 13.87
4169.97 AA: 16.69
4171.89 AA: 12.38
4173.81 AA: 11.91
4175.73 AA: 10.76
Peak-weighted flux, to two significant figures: 33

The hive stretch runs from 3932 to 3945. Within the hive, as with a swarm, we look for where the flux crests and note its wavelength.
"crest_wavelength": 3943.96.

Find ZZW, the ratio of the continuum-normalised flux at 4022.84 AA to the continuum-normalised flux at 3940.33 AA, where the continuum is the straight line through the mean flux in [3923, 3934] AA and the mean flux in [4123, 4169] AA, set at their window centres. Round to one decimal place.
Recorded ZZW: 1.2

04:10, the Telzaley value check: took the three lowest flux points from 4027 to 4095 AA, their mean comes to 11.0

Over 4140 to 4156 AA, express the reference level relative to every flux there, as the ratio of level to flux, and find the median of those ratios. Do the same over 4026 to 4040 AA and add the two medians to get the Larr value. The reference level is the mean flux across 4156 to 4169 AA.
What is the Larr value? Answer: 2.05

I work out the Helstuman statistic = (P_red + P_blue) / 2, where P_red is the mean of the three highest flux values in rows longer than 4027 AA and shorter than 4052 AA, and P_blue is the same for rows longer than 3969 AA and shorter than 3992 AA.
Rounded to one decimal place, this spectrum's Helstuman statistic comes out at 17.2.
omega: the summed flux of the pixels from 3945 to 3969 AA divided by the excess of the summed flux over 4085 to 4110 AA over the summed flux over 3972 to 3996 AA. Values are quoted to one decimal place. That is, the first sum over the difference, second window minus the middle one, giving -28.8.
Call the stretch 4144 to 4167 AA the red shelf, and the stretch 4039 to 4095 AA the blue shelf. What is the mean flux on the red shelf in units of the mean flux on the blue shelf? 1.02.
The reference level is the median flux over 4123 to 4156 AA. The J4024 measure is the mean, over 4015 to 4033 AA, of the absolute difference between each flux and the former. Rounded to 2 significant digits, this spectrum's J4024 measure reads 1.4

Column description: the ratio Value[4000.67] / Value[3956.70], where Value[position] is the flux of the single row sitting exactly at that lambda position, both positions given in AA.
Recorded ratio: 1.16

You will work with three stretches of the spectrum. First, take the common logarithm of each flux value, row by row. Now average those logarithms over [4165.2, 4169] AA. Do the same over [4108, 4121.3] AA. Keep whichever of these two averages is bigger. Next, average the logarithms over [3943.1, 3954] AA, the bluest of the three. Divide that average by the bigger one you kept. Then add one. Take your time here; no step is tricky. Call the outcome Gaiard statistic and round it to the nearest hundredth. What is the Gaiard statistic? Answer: 1.95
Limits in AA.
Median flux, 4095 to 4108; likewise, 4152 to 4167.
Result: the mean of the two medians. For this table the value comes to 13.3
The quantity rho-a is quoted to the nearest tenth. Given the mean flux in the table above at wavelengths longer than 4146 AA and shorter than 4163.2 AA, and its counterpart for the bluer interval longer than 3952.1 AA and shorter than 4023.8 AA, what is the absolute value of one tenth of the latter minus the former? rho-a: 13.2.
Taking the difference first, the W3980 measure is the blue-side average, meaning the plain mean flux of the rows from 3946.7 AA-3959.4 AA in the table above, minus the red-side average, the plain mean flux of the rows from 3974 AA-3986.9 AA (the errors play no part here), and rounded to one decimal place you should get -1.1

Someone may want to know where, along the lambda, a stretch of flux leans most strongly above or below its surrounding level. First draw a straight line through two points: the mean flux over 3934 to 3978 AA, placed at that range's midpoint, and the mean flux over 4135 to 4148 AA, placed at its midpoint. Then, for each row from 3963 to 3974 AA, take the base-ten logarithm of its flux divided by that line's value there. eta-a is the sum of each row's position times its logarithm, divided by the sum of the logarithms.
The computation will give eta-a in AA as 3967.2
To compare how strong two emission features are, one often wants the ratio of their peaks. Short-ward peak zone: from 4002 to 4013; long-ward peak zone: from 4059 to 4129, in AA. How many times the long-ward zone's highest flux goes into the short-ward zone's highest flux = 1.2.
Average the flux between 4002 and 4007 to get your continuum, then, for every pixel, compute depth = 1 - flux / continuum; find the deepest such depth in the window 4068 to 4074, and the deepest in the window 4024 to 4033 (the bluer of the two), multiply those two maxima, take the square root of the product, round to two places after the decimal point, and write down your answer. 0.31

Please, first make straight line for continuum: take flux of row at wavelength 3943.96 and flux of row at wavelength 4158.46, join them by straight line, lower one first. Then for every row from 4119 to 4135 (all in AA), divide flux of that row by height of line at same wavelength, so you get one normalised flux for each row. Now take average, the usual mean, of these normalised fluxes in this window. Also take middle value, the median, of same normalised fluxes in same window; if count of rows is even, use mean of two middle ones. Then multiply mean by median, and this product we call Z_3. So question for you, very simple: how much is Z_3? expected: 1.15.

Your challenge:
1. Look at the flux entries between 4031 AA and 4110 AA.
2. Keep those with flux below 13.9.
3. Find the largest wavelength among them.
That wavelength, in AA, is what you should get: 4108.97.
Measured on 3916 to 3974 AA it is 3973.13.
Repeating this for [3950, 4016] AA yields 4004.36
